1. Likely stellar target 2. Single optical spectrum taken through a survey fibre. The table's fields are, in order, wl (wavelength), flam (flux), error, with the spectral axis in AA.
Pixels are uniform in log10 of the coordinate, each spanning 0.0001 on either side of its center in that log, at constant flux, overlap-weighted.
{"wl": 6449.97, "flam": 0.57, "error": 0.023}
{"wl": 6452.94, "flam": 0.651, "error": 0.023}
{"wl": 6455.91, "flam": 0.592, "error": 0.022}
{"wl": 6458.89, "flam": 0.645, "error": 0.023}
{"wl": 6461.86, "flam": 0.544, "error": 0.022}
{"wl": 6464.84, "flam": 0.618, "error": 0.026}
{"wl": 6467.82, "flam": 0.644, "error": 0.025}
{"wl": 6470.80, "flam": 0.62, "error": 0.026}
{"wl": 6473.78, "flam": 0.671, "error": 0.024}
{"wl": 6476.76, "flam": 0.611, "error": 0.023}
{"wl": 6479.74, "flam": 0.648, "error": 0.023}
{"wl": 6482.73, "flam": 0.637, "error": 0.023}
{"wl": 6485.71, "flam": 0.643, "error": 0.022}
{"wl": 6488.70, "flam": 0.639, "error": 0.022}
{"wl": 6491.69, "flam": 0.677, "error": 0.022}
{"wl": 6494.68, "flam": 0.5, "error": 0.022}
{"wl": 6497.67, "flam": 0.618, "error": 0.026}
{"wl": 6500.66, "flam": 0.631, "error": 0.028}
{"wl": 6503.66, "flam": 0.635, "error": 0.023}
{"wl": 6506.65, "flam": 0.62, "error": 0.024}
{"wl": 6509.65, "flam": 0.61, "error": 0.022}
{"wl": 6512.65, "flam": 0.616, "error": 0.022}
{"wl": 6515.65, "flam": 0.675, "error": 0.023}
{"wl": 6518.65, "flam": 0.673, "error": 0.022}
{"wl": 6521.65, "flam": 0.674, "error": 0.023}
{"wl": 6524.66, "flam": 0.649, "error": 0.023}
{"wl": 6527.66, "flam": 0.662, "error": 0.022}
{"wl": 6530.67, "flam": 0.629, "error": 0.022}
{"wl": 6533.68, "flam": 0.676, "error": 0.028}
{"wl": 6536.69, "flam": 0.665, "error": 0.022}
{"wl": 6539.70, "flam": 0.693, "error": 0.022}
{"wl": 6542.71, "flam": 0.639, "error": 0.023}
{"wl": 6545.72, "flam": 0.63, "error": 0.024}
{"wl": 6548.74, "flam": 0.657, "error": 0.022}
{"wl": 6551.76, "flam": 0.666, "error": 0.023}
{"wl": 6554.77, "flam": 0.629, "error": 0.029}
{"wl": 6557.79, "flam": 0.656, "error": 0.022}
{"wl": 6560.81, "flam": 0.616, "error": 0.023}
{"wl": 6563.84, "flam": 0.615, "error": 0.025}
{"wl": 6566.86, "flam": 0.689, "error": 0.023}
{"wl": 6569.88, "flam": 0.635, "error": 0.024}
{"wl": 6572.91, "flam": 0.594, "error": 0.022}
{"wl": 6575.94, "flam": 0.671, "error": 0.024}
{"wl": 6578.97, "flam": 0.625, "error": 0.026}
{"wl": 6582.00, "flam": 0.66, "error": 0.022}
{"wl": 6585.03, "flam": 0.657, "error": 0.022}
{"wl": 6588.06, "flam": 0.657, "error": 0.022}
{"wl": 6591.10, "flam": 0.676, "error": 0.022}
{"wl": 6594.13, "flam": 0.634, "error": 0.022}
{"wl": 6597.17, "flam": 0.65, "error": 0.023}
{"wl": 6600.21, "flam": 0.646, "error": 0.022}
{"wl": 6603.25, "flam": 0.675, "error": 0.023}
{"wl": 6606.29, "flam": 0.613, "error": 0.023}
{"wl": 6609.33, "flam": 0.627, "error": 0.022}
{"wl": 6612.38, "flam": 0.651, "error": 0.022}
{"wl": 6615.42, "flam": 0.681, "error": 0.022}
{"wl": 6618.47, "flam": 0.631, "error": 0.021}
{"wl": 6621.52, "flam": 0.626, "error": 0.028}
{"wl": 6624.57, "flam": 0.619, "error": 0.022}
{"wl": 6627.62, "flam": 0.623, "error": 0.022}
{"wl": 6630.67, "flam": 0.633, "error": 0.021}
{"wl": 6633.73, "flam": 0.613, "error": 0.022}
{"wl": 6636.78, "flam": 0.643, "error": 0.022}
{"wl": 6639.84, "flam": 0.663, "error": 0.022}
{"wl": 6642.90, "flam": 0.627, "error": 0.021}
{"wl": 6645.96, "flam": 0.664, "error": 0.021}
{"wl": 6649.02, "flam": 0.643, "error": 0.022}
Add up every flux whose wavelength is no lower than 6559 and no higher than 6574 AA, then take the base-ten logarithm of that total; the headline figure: 0.498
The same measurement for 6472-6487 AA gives 0.507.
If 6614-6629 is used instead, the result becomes 0.502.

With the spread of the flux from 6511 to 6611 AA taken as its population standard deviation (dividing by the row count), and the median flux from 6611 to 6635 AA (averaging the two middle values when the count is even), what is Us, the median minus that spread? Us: 0.604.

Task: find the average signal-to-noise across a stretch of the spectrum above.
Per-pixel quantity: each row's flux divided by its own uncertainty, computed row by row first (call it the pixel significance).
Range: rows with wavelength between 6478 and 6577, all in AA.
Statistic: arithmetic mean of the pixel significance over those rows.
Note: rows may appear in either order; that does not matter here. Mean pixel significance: 27.6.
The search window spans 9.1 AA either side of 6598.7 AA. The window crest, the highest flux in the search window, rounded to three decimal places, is 0.676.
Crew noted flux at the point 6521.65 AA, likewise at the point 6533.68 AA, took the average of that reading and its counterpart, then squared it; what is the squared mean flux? 0.456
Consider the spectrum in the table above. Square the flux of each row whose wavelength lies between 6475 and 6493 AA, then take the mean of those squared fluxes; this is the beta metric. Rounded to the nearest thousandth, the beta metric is 0.413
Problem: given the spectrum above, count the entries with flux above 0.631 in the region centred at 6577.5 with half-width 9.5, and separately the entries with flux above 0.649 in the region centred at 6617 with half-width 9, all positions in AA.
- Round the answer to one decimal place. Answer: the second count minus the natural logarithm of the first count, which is 0.6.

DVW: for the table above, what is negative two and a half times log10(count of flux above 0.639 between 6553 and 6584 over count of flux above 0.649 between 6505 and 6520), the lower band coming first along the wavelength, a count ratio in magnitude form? -0.8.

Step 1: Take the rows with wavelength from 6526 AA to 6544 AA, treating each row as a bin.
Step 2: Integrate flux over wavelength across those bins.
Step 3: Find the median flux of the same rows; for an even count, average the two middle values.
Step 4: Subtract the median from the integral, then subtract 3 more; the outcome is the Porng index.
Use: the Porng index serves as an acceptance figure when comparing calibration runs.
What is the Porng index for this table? 8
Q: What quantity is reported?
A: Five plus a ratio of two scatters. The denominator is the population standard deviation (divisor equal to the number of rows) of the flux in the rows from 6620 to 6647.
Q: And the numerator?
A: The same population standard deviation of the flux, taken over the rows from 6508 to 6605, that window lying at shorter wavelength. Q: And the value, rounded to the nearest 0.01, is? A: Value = 6.41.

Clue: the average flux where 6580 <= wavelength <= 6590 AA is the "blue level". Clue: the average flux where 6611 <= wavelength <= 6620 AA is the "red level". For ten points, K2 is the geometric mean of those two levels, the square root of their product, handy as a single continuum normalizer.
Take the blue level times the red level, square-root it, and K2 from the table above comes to 0.656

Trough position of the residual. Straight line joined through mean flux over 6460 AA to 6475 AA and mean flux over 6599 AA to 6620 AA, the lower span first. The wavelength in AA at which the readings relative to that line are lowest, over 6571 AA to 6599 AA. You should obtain 6572.91 AA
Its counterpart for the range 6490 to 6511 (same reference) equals 6494.68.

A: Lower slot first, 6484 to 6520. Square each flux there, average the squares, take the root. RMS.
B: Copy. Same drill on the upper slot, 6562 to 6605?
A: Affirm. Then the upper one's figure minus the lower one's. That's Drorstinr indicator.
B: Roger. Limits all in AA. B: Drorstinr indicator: 0.02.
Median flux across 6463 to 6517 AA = 0.633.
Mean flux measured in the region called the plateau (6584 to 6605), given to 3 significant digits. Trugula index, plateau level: 0.656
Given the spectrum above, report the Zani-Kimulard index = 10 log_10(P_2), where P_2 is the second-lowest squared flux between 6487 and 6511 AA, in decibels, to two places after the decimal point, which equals -4.29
